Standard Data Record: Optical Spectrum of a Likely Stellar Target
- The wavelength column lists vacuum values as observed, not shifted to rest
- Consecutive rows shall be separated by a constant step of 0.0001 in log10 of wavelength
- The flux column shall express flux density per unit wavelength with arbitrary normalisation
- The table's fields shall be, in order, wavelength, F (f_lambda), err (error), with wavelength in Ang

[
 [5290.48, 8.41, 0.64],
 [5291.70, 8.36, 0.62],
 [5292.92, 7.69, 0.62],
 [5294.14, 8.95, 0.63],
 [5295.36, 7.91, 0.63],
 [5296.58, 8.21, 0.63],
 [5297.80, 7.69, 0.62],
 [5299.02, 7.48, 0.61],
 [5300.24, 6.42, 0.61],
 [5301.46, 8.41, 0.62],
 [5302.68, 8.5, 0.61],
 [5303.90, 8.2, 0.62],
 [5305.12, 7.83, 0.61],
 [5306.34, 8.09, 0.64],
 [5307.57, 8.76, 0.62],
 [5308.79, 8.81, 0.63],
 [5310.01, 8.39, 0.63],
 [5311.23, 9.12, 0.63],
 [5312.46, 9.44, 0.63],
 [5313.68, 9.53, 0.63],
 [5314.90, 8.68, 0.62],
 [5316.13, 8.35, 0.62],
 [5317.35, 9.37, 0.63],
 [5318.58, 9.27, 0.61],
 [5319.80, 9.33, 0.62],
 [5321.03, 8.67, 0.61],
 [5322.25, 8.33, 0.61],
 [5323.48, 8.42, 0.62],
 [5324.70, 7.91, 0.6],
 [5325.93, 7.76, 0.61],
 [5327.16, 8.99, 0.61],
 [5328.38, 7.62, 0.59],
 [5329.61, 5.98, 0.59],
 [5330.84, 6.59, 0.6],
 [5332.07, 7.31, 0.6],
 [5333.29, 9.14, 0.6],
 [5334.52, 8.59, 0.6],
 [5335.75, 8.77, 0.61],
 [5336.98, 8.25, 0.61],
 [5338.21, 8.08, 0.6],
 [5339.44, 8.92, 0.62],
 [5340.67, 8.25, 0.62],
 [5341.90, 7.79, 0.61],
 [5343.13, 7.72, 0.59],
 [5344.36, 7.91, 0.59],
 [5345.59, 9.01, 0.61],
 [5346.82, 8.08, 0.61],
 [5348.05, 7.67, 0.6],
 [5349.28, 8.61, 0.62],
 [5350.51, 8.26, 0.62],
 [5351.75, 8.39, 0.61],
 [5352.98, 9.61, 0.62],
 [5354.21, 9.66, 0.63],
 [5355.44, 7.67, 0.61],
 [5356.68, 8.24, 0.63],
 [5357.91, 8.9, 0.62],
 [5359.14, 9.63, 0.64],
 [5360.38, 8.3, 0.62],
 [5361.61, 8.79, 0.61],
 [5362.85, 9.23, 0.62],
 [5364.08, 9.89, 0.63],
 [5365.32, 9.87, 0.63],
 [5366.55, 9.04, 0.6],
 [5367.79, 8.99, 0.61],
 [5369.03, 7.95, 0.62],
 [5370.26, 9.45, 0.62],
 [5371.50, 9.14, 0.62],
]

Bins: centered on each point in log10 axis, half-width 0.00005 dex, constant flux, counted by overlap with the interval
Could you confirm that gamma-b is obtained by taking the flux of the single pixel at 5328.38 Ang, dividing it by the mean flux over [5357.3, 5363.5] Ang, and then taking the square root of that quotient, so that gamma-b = 0.92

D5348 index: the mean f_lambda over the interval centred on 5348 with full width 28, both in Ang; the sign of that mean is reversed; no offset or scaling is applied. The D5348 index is -8.48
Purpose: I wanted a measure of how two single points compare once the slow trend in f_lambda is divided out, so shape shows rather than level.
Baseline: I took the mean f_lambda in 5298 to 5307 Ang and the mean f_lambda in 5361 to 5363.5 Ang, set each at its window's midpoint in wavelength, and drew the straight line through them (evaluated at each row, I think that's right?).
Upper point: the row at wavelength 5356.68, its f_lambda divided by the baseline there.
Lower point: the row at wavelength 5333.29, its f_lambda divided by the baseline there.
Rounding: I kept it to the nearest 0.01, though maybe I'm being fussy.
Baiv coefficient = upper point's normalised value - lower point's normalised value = -0.16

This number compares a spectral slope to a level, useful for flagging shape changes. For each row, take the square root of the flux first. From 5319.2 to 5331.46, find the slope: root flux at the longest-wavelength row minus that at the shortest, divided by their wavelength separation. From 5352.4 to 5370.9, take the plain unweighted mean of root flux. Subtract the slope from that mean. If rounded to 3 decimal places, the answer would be 3.044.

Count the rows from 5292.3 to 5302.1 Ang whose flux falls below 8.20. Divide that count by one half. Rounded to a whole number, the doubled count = 10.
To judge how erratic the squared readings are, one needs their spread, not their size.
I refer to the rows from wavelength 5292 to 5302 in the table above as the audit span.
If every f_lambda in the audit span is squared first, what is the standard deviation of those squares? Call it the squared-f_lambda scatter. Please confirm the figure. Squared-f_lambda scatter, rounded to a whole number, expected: 11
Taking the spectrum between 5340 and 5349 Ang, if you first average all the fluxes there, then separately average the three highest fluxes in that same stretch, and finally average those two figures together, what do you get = 8.3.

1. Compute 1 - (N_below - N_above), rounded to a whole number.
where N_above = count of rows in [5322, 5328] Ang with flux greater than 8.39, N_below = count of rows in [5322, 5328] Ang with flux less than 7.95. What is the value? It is 1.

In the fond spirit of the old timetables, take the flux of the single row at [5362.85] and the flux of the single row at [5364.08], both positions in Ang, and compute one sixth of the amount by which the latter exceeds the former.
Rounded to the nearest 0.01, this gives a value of 0.11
